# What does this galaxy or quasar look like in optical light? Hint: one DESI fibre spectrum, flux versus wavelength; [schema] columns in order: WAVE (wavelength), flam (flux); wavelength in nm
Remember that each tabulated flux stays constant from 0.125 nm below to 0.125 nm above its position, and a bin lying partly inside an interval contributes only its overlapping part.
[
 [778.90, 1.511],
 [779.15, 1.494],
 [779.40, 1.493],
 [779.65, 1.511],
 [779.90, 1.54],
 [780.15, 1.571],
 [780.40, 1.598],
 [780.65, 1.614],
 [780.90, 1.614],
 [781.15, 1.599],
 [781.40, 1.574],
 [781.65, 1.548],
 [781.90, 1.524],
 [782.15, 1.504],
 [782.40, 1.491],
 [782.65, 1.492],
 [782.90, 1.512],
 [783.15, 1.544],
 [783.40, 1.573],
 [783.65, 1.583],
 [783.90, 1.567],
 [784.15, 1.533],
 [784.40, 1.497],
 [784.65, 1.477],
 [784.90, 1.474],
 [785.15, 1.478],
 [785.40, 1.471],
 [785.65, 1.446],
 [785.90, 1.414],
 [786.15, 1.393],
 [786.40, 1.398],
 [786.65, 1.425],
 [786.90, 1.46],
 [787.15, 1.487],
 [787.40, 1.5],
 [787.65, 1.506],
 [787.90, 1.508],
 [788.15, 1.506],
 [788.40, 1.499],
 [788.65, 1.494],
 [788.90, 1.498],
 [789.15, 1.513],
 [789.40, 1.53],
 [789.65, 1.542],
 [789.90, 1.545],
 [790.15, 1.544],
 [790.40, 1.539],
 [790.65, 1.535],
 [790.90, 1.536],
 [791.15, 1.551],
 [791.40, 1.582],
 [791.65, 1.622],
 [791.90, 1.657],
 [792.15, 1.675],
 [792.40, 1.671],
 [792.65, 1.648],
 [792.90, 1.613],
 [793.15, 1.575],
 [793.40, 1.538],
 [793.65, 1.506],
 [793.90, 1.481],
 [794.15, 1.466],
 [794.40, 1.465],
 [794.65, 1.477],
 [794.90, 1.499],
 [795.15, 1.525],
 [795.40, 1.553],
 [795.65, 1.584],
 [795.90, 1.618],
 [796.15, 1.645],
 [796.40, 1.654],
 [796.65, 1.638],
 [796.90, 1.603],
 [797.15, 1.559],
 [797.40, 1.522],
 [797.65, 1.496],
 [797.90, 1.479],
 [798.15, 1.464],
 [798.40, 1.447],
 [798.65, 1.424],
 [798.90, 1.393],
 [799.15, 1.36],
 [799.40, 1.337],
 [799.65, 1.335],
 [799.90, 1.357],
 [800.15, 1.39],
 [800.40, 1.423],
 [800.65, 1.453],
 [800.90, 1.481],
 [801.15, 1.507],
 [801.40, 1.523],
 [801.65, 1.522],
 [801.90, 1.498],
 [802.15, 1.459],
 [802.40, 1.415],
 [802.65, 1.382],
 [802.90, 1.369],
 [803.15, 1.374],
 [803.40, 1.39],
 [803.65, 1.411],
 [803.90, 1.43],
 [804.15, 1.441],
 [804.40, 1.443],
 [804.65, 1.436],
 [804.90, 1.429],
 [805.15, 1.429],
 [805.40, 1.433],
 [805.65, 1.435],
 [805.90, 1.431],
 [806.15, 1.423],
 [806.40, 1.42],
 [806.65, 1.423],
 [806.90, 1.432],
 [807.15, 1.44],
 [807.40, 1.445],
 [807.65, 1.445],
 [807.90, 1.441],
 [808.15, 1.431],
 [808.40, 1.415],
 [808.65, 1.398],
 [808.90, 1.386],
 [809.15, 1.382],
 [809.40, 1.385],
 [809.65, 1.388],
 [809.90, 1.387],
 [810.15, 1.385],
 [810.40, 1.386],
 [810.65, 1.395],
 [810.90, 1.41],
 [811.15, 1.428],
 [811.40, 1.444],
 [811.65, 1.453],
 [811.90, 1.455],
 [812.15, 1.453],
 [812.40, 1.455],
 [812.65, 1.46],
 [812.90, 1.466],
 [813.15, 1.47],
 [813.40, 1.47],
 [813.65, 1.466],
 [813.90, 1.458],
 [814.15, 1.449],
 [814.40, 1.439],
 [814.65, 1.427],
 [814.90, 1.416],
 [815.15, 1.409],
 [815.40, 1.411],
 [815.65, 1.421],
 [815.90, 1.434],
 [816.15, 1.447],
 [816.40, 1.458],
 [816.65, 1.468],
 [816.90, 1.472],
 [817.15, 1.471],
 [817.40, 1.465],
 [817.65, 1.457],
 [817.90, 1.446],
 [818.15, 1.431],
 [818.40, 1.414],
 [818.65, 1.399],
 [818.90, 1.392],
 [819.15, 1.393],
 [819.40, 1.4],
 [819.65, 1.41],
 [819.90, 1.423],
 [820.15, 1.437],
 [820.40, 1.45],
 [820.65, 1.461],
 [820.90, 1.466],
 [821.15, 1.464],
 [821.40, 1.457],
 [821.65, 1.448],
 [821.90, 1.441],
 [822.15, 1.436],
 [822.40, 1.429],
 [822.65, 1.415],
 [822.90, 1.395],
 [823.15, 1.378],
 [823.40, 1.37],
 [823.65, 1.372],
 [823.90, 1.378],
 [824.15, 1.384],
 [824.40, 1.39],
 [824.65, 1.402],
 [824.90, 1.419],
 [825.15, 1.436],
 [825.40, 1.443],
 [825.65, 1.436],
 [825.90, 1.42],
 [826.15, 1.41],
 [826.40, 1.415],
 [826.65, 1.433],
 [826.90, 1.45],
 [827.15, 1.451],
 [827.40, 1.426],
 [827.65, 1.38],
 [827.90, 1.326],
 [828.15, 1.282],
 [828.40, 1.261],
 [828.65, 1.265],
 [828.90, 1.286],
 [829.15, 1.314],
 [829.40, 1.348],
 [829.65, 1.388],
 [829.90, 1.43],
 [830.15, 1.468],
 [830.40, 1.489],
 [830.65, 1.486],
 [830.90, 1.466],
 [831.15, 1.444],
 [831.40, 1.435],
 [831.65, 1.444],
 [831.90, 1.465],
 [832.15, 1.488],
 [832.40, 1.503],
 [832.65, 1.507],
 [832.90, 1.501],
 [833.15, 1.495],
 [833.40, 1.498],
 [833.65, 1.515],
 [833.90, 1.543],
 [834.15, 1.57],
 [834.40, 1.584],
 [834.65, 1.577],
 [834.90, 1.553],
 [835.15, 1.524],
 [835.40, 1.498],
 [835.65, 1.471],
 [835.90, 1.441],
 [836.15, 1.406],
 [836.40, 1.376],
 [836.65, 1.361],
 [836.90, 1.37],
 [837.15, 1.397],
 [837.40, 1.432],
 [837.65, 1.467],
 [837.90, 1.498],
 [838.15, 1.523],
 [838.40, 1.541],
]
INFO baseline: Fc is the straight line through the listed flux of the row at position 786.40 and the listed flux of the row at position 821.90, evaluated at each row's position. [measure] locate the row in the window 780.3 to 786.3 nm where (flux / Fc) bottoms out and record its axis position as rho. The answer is 786.15 nm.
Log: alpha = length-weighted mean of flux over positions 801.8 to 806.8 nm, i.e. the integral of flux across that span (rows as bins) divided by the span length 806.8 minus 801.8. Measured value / 1.42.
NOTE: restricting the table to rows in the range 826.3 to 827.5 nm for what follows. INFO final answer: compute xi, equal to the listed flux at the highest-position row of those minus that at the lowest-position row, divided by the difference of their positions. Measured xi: 0.011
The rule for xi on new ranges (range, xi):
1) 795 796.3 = 0.120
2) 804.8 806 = 0.002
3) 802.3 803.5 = -0.025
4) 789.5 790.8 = -0.007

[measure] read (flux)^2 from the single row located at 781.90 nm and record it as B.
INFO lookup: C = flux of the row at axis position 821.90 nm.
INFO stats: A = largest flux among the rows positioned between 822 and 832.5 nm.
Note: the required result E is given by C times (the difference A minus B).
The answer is -1.2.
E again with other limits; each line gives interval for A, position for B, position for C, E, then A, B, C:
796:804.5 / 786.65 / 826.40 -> -0.5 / 1.654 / 2.03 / 1.415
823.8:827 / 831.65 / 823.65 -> -0.9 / 1.45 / 2.09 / 1.372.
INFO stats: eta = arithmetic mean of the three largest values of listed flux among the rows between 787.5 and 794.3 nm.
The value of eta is 1.67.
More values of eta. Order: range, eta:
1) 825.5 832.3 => 1.49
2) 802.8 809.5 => 1.44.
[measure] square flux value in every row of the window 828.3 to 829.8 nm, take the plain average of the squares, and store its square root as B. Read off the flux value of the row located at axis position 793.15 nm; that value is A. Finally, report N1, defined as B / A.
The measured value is 0.83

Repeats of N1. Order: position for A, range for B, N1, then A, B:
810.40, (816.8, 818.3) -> 1.05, 1.386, 1.457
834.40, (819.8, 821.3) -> 0.92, 1.584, 1.450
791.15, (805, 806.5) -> 0.92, 1.551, 1.429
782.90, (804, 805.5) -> 0.95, 1.512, 1.435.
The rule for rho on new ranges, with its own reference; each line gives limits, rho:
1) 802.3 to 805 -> 802.90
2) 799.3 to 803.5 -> 799.65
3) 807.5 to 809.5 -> 809.15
